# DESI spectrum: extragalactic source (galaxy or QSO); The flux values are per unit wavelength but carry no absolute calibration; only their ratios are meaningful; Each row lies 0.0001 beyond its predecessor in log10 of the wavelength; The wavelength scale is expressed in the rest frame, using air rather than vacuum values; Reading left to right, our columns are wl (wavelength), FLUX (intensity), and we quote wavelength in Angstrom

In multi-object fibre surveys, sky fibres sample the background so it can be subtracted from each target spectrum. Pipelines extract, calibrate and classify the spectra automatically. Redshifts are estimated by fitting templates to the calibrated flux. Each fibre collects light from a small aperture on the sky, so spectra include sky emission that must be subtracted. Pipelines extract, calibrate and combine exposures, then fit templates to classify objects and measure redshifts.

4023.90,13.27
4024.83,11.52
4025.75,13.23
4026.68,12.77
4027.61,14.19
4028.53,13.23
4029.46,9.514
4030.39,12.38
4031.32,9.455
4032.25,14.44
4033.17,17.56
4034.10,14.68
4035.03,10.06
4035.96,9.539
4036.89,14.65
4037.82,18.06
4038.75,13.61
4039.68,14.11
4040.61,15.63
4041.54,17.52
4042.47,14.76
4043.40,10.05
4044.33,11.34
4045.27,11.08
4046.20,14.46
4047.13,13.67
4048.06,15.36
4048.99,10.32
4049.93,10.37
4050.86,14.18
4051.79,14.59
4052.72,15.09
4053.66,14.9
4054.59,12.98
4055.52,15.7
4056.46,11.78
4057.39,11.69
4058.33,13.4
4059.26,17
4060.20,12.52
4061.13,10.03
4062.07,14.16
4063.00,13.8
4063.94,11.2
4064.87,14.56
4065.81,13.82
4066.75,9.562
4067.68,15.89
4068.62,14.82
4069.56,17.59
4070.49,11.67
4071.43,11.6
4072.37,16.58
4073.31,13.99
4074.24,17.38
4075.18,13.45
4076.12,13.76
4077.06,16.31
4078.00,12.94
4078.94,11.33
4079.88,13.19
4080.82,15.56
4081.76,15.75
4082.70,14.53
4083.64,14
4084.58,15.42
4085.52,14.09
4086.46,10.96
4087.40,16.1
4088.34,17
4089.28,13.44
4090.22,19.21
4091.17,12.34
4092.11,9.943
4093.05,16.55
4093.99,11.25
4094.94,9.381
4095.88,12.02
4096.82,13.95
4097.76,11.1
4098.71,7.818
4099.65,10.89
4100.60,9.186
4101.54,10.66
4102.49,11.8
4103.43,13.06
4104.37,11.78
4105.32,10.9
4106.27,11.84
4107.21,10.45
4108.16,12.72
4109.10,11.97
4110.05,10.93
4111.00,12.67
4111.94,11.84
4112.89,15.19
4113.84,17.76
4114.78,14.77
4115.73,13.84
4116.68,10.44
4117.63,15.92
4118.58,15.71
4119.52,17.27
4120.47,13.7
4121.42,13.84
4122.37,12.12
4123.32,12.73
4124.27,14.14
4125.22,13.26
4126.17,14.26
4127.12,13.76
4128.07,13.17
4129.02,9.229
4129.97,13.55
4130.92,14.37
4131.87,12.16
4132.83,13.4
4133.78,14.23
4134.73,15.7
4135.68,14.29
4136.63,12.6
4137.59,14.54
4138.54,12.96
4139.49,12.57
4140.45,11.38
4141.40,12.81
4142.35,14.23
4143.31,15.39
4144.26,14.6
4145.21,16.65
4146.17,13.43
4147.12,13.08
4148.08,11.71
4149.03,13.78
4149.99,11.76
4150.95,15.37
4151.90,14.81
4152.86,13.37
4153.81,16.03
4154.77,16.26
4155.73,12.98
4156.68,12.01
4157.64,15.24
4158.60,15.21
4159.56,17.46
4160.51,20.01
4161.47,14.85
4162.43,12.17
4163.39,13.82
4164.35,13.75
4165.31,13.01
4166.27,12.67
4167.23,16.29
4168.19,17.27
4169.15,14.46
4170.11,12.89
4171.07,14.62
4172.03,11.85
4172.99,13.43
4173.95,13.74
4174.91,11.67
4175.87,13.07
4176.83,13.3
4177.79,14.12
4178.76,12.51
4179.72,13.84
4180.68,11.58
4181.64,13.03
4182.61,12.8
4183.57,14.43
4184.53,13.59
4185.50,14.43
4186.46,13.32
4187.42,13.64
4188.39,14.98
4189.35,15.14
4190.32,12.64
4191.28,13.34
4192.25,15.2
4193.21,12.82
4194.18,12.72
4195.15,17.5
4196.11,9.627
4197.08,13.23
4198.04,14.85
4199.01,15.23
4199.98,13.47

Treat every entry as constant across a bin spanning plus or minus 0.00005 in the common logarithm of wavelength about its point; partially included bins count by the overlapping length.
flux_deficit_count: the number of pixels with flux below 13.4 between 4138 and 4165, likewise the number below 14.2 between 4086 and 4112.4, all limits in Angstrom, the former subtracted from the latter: 13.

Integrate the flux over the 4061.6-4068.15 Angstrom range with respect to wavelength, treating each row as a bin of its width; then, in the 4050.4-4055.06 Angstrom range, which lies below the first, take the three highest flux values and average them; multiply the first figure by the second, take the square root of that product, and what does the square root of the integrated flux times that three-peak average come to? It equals 36.0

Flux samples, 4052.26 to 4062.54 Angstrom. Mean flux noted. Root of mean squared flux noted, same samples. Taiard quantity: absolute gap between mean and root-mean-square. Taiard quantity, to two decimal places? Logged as 0.14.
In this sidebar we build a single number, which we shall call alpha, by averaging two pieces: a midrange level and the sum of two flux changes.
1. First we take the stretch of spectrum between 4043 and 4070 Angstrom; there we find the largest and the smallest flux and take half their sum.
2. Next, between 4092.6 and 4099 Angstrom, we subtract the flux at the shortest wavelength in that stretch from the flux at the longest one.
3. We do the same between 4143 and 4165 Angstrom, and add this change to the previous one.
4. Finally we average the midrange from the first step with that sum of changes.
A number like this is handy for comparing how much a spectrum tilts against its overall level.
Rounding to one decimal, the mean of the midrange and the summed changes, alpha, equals 1.6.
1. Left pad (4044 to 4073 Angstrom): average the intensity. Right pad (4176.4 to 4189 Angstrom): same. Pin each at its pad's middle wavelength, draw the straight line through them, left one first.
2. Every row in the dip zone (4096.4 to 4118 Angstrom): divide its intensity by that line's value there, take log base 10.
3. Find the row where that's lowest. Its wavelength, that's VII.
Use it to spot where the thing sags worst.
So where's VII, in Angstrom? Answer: 4098.71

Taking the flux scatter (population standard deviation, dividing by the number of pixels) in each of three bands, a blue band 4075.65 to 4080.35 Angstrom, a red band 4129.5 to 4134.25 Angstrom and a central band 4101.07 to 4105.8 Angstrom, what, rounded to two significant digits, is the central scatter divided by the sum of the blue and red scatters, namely 0.35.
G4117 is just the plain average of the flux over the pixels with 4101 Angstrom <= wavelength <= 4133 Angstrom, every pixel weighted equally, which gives 13.1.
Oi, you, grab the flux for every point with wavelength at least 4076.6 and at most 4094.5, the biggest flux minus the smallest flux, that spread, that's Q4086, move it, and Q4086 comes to 9.3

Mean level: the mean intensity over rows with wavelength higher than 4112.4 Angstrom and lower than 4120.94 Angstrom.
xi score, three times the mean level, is 45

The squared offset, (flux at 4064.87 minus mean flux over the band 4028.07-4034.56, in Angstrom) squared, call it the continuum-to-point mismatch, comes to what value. 2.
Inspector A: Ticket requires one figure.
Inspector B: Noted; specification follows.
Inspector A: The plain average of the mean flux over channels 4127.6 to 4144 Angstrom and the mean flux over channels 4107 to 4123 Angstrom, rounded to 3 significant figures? 13.5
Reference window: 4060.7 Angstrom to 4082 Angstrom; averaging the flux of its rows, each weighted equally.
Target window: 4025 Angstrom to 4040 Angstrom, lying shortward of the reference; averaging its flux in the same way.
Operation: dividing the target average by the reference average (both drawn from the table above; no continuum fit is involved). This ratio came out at 0.95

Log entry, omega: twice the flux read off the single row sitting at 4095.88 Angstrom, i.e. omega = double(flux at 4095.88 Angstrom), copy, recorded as 24.0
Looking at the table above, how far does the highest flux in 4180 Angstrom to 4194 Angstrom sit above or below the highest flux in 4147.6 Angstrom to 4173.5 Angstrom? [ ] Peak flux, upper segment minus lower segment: -4.8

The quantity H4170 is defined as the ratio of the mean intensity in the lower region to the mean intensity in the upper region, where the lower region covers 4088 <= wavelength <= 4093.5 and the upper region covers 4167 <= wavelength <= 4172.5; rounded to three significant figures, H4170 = 1.01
